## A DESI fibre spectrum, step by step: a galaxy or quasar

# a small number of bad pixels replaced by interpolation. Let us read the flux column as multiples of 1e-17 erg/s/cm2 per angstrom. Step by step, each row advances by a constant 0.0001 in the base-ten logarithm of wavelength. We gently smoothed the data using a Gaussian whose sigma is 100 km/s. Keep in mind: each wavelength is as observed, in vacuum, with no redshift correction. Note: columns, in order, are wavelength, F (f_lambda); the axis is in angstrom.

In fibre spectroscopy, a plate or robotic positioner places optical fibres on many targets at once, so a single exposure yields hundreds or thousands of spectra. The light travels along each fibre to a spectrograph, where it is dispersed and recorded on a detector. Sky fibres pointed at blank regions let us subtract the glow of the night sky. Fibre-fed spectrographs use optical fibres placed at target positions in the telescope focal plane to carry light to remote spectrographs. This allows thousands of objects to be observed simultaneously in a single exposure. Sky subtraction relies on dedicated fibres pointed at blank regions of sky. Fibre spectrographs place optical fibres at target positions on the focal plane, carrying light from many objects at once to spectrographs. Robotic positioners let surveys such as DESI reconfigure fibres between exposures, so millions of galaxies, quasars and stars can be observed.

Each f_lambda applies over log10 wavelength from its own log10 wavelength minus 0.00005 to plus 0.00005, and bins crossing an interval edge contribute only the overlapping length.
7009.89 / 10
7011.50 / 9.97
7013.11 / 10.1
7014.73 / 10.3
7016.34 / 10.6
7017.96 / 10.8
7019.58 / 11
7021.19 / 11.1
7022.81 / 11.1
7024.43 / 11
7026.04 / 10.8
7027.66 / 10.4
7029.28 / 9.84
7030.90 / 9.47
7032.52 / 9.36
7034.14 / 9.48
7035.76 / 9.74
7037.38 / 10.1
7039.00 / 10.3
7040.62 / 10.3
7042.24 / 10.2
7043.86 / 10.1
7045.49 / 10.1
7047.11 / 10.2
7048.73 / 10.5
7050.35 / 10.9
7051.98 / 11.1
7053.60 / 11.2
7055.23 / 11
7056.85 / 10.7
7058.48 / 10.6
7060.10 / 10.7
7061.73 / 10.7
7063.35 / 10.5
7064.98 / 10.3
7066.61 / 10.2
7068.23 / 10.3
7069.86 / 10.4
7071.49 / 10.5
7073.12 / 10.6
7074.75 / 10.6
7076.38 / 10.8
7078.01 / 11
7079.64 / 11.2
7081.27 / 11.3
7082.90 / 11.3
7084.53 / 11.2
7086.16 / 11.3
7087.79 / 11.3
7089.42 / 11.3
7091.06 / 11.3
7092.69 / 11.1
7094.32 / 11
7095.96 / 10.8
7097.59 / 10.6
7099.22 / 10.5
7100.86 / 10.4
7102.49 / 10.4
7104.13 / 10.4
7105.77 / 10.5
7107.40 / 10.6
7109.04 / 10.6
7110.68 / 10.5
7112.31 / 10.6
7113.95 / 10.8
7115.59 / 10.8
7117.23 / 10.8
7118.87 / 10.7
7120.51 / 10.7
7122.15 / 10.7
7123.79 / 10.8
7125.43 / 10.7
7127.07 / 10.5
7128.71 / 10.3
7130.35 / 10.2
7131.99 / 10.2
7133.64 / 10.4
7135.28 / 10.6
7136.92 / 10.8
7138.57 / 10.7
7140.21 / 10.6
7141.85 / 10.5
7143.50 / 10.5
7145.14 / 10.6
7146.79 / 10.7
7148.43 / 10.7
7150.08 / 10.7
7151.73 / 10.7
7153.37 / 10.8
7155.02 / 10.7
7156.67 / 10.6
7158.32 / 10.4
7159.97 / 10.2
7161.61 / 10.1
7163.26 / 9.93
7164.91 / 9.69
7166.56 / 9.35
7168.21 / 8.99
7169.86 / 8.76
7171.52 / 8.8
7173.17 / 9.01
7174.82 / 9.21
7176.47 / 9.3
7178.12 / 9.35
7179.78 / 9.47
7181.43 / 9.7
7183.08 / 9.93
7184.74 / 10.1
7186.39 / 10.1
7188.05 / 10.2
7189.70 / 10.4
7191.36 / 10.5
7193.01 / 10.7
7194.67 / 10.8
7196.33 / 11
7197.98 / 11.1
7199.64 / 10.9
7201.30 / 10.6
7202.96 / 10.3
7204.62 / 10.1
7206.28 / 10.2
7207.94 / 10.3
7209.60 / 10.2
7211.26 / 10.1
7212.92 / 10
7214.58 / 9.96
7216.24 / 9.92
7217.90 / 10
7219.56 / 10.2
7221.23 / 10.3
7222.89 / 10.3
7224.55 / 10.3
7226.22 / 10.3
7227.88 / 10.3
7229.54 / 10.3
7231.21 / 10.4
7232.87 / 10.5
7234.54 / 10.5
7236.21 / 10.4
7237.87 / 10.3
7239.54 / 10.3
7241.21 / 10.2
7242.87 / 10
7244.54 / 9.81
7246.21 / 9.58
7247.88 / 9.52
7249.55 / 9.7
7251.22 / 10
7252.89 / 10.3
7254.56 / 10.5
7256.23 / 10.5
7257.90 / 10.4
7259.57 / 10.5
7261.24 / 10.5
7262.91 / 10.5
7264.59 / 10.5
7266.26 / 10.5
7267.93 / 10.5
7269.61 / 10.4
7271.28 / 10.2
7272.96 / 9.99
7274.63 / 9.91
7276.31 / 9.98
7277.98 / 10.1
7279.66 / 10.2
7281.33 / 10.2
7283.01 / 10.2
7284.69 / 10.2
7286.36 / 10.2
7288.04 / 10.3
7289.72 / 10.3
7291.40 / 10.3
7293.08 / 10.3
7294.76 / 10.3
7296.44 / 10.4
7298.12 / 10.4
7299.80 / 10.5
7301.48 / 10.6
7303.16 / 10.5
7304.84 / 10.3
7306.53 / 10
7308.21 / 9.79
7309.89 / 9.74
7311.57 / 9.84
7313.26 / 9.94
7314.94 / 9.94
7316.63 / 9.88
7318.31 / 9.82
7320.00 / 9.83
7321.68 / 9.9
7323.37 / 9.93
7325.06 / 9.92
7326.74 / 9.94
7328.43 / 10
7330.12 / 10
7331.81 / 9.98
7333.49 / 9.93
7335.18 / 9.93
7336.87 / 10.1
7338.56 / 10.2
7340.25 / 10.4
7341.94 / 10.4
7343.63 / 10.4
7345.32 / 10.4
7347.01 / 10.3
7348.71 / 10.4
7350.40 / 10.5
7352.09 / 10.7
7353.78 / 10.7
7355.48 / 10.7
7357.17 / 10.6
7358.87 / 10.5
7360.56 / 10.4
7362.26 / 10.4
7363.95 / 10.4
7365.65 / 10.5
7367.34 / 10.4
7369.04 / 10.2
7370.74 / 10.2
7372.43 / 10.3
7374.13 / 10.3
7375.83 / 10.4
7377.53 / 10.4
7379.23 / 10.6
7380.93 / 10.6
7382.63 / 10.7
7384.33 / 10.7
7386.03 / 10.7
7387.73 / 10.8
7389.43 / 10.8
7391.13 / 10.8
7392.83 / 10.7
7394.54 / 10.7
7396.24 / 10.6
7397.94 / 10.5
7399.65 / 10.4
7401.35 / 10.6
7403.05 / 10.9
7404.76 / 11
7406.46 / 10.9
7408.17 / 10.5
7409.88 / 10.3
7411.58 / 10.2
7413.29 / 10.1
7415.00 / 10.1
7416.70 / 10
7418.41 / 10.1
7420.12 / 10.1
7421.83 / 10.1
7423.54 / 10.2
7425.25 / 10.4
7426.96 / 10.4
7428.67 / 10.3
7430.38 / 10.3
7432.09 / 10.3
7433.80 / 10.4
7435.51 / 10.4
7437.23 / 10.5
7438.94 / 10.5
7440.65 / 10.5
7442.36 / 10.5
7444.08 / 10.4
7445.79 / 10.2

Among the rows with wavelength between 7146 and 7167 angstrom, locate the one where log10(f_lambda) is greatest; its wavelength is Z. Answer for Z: 7153.37 angstrom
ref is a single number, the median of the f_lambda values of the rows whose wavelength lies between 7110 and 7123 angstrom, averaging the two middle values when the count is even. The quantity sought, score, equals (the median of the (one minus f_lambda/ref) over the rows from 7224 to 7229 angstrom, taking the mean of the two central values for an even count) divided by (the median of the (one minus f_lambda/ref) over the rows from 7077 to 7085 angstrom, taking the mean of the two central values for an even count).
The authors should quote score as -0.8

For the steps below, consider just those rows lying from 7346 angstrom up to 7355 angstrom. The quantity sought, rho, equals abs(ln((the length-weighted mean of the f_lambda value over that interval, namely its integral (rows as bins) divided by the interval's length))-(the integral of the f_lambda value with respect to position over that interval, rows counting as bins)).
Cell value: 92.3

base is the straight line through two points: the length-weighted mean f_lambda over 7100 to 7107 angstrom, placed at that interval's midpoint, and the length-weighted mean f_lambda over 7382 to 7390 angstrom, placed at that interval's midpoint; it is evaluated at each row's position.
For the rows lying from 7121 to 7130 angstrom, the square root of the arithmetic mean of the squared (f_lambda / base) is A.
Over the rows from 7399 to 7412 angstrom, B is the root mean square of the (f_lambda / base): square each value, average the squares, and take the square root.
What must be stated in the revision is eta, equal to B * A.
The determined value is 1.00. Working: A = 1.014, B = 0.99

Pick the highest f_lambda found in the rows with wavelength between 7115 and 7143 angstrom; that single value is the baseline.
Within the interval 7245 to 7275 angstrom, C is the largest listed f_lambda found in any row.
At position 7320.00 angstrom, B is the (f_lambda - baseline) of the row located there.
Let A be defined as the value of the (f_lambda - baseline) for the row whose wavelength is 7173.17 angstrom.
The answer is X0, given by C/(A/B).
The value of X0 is 6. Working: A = -1.79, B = -0.97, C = 10.5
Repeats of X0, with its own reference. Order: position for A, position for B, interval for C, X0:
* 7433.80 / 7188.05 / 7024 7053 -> 17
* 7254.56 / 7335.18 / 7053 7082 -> 33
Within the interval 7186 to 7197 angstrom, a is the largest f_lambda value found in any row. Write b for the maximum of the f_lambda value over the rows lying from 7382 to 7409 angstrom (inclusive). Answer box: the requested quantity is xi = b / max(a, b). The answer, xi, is 1.00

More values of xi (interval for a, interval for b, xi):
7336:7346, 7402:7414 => 1.00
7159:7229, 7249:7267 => 0.95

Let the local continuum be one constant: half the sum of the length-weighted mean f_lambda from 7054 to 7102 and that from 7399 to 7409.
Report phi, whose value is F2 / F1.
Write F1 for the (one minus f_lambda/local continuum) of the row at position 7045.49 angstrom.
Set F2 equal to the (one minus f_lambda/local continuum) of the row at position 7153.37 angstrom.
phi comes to 0.0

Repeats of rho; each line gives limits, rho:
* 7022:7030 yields 82.7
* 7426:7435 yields 90.8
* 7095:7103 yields 82.1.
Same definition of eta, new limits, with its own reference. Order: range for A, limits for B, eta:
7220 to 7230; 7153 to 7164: 0.97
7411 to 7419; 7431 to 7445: 0.91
